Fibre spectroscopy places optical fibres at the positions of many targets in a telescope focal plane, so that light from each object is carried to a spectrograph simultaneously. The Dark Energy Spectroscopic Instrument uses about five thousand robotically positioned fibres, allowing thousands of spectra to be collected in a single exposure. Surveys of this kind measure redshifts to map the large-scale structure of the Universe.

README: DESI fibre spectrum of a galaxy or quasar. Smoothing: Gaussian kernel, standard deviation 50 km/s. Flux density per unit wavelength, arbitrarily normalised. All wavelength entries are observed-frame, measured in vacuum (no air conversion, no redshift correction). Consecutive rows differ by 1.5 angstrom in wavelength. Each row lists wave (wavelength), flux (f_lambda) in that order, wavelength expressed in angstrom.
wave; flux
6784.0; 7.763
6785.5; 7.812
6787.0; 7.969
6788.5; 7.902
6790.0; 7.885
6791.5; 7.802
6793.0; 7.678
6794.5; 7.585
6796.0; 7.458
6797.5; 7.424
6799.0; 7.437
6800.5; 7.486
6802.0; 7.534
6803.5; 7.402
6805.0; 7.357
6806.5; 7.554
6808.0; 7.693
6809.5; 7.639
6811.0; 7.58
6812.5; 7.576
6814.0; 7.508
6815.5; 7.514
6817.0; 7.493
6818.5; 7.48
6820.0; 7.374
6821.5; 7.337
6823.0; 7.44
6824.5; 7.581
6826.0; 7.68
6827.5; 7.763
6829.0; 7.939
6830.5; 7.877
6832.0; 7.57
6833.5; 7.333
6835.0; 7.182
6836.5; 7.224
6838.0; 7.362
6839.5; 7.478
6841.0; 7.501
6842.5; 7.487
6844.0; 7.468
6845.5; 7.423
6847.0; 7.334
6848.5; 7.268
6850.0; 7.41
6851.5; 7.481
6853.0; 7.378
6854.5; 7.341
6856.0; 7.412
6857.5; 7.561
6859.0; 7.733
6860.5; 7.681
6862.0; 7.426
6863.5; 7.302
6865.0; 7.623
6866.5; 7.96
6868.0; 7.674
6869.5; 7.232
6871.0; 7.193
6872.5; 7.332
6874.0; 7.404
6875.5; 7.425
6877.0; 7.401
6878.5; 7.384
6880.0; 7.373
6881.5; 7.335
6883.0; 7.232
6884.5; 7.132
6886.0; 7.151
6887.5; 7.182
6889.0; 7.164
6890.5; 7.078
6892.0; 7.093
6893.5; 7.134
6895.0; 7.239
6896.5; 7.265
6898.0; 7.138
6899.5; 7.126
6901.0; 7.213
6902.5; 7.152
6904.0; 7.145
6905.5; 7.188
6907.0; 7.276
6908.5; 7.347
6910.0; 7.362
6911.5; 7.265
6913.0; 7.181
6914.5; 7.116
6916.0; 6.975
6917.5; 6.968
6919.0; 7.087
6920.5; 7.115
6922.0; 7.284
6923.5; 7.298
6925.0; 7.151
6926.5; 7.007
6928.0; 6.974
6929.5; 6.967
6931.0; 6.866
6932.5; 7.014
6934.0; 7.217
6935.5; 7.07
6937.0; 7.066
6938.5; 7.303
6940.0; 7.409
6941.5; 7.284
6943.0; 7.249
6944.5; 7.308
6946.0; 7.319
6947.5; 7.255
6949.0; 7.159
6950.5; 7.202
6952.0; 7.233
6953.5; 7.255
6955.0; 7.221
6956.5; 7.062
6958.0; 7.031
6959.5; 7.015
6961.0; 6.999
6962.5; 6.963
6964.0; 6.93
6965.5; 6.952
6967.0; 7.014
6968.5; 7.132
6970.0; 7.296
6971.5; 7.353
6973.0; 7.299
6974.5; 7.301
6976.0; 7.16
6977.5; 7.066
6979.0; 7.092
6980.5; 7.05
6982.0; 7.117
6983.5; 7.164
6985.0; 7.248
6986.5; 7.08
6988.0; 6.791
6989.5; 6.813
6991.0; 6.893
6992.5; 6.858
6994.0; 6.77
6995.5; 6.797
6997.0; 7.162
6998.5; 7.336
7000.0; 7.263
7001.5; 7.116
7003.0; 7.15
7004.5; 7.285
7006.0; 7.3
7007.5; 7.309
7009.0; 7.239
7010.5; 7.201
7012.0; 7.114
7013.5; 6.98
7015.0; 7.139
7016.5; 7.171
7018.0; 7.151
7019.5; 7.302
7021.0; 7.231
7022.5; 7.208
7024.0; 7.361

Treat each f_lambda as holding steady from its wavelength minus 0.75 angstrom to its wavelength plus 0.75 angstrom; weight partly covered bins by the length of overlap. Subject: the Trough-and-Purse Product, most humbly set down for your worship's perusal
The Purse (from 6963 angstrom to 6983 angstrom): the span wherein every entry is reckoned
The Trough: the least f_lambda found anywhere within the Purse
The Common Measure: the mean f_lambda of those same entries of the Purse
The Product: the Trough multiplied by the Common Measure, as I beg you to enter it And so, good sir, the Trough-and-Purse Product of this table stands 49.4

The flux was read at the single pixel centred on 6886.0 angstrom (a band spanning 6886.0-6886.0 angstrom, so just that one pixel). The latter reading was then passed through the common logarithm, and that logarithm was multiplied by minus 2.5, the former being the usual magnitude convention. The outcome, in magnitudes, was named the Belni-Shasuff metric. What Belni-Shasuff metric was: -2.14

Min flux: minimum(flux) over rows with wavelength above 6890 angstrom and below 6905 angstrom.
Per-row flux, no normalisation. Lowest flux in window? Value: 7.078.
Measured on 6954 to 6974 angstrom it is 6.93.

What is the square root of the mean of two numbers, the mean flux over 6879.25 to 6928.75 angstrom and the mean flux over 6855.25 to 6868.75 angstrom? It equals 2.72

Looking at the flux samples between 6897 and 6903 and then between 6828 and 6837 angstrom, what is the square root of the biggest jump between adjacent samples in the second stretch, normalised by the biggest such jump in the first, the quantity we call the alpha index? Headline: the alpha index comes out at 1.88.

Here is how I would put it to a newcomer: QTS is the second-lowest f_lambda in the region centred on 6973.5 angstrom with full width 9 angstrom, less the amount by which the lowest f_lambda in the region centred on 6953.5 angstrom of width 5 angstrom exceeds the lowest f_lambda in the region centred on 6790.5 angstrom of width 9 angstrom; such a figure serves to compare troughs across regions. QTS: 7.52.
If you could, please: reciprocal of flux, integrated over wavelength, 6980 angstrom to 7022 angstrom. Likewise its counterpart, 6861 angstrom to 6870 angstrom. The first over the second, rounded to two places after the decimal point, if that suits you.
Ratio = 4.95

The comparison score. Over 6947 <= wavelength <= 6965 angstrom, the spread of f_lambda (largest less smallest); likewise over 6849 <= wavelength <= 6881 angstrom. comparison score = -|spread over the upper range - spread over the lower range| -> -0.442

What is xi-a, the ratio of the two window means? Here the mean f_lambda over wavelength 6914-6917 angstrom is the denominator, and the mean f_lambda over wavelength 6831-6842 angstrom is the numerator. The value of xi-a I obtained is 1.05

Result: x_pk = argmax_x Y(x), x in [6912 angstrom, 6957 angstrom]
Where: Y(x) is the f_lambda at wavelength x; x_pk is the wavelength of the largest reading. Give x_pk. 6940.0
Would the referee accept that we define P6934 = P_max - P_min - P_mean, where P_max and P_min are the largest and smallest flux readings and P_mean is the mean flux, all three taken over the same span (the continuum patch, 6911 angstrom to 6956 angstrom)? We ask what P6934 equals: -6.6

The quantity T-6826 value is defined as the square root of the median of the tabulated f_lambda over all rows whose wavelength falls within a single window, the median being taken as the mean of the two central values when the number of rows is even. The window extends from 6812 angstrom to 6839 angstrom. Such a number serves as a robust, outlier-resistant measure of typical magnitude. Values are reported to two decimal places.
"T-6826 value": 2.74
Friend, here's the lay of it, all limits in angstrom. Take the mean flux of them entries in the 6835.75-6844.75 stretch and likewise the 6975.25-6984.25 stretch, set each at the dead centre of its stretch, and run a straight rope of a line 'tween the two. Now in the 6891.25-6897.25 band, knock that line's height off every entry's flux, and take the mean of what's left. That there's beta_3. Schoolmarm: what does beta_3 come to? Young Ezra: -0.12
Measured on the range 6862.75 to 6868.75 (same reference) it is 0.28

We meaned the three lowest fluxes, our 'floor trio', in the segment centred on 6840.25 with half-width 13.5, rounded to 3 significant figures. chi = 7.22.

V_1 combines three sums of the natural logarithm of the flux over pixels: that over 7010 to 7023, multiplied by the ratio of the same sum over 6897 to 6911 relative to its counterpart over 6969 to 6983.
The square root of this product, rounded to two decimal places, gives 4.21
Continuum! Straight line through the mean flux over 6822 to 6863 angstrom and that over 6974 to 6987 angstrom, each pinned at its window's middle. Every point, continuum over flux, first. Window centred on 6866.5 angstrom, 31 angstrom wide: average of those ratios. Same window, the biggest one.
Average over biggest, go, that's 0.966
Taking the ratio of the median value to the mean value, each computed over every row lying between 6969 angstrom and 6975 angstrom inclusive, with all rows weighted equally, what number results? 1.00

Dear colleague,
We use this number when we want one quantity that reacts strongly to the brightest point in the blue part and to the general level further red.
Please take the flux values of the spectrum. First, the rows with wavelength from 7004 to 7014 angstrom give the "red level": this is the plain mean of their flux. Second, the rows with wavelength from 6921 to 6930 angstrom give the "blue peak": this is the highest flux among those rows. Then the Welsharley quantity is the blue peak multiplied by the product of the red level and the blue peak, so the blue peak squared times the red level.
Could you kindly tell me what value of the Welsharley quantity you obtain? 384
